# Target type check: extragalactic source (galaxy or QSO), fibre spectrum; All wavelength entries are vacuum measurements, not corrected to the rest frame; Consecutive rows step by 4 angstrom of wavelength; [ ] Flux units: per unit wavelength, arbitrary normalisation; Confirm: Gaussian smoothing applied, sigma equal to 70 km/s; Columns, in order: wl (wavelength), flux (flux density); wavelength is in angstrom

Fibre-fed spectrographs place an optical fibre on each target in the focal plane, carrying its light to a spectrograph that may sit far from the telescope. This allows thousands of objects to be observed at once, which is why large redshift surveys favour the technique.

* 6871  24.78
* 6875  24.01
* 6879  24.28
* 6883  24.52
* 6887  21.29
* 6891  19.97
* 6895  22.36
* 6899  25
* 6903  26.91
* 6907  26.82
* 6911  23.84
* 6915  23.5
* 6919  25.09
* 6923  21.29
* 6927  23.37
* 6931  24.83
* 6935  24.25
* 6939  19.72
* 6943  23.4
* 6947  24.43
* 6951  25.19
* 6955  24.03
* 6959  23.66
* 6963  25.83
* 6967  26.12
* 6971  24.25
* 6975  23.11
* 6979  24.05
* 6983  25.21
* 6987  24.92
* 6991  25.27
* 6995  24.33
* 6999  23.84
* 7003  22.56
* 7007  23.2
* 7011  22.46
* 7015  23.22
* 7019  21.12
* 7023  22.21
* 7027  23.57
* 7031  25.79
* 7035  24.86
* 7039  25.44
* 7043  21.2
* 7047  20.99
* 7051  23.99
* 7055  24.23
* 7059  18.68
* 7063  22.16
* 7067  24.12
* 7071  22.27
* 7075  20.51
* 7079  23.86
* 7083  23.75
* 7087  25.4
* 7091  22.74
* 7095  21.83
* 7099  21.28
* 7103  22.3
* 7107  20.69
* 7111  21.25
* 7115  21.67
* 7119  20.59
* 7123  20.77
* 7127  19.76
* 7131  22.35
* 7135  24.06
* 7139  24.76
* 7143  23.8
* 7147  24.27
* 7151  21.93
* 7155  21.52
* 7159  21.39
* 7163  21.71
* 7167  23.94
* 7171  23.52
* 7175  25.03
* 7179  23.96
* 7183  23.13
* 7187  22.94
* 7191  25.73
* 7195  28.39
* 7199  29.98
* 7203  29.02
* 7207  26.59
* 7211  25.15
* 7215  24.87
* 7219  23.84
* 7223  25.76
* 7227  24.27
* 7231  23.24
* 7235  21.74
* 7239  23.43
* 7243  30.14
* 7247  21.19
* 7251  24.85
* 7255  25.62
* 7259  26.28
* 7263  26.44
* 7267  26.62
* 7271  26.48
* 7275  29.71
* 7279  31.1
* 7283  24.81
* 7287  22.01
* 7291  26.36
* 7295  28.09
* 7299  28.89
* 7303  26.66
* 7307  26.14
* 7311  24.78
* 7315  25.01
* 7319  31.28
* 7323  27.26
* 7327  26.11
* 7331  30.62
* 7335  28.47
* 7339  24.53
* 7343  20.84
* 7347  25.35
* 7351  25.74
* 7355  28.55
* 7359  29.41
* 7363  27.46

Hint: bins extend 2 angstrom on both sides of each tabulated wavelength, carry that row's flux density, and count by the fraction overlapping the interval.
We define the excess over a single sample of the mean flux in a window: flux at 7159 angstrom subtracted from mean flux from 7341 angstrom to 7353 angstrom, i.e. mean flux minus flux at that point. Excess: 3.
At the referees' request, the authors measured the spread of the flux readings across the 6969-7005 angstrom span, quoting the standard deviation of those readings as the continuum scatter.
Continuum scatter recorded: 0.9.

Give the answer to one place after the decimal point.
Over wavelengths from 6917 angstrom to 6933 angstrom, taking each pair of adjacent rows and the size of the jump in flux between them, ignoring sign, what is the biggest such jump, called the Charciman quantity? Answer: 3.8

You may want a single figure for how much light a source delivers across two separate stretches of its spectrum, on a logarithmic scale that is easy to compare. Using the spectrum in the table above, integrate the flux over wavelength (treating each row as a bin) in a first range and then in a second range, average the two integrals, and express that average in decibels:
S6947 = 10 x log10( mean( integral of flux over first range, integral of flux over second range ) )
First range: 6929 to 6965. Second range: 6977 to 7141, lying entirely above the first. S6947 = 33.6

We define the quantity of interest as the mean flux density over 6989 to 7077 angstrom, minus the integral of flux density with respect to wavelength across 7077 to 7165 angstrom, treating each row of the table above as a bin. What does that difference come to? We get -1944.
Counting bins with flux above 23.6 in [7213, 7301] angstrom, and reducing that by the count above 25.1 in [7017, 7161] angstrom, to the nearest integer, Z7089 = 14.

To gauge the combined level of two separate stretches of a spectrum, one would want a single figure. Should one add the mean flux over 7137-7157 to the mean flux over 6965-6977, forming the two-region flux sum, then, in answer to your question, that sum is 47.7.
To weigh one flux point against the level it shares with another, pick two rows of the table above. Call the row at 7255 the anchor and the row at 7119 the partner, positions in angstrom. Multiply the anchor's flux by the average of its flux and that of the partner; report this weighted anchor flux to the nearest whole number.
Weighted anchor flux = 592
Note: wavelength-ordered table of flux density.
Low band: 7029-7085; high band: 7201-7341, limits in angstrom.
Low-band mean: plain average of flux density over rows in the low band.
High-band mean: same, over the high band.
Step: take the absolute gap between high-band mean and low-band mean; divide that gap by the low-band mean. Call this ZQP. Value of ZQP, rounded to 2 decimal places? 0.14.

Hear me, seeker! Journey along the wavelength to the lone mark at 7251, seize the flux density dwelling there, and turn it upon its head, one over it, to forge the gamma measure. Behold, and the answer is 0.0402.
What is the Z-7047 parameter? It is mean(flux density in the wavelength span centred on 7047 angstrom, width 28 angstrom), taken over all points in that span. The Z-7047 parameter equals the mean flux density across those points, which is 22.8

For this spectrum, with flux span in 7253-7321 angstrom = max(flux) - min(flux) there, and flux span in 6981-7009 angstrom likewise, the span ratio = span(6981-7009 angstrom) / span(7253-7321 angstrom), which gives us 0.29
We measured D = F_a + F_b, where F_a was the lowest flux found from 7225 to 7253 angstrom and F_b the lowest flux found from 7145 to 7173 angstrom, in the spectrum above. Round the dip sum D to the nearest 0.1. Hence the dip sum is 42.6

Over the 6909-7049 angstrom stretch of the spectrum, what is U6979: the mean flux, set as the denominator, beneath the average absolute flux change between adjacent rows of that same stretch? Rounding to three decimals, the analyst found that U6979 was 0.058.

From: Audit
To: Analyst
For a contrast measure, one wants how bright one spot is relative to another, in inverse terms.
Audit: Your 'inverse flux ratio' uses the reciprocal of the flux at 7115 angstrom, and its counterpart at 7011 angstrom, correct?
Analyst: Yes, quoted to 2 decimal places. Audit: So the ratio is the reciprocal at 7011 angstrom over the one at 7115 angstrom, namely 0.96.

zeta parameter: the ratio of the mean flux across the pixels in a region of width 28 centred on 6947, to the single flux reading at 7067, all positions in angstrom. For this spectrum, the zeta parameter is 0.98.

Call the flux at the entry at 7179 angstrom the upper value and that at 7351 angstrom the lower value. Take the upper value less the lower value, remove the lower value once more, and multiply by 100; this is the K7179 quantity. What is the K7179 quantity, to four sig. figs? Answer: -2752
